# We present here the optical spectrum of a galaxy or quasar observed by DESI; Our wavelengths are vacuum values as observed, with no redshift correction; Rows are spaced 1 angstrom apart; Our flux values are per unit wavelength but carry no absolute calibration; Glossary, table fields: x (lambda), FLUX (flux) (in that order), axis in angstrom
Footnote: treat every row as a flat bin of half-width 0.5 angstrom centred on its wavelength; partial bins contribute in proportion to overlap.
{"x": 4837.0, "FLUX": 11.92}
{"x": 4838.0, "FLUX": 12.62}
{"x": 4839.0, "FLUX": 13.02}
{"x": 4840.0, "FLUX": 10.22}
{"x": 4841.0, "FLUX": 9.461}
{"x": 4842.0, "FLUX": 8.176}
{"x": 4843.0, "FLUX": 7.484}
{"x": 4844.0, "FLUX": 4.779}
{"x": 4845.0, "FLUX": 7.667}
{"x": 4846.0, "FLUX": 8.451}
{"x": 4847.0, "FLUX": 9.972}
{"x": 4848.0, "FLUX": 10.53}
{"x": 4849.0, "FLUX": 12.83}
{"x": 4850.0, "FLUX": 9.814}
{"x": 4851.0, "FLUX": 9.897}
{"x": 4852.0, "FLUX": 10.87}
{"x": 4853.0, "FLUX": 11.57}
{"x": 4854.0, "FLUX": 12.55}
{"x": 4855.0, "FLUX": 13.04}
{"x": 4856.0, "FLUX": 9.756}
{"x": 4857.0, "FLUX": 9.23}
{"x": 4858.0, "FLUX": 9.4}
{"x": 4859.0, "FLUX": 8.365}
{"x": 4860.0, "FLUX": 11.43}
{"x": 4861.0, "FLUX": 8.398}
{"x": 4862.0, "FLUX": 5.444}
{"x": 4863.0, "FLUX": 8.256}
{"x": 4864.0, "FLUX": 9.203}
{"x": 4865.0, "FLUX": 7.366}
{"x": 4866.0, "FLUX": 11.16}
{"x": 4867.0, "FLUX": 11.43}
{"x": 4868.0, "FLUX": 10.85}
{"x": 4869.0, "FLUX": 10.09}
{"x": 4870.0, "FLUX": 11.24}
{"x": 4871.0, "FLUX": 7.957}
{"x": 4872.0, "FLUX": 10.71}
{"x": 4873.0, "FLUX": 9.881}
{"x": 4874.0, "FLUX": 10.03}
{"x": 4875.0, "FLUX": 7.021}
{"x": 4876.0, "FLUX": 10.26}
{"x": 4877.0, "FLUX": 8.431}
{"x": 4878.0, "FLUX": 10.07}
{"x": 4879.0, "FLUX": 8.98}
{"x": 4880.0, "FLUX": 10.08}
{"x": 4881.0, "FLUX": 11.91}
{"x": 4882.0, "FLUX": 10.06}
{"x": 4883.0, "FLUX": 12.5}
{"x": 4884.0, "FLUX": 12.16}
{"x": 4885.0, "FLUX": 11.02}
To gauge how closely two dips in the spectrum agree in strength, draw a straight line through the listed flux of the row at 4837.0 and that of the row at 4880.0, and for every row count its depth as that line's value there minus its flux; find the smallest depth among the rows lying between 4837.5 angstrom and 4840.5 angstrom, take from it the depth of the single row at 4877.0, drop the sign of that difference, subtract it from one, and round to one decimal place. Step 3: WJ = -2.0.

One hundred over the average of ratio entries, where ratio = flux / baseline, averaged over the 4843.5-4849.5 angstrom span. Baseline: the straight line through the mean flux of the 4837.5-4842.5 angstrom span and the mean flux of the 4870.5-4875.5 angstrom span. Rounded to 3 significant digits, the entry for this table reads 115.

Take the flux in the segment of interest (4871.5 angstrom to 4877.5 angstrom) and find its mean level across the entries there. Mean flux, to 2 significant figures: 9.4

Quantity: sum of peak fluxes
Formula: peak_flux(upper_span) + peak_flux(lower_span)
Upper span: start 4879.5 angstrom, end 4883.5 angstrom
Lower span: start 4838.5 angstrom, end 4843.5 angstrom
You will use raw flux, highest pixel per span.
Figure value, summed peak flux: 25.5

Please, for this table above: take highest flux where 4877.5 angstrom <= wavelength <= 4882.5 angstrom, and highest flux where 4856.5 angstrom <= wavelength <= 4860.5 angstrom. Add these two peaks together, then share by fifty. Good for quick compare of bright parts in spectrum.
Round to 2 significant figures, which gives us 0.47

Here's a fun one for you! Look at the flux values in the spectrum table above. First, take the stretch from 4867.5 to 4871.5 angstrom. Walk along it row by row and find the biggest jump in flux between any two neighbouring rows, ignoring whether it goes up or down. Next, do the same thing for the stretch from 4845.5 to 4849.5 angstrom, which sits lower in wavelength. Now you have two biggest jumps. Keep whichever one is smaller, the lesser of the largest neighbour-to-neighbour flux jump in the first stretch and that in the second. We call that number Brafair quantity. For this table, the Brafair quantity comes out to 2.30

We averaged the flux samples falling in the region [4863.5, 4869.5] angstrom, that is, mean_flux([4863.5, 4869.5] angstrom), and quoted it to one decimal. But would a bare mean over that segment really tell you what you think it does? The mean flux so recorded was 10.0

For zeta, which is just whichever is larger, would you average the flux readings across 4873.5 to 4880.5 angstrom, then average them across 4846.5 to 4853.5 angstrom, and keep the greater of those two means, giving 10.8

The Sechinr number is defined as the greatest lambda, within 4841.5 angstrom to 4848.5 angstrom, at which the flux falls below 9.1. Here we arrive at 4846.0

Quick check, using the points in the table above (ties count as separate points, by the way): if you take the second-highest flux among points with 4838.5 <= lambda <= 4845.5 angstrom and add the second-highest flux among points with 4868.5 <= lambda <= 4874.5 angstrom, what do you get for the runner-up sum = 20.9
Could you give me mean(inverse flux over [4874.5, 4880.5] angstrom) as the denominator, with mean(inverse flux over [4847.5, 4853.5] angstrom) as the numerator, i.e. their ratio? 0.83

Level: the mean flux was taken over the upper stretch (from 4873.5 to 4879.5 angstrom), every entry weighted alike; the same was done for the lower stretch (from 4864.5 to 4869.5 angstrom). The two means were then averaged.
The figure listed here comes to 9.66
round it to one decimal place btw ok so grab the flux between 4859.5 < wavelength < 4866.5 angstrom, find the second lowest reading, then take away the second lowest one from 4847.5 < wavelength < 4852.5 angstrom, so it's -2.5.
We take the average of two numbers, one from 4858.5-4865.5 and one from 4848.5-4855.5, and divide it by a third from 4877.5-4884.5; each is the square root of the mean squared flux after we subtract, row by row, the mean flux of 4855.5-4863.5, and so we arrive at 1.0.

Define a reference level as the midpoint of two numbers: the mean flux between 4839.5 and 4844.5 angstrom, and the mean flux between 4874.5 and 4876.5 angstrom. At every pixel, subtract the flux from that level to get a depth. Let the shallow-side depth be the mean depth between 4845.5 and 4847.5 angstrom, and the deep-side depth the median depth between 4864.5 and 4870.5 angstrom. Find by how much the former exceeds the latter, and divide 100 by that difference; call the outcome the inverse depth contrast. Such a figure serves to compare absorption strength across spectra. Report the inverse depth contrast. 56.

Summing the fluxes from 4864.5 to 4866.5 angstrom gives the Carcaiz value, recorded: 18.5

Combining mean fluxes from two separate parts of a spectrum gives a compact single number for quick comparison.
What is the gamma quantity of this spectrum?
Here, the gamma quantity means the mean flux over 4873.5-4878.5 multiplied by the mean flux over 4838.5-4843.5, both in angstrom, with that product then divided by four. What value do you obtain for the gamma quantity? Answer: 22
